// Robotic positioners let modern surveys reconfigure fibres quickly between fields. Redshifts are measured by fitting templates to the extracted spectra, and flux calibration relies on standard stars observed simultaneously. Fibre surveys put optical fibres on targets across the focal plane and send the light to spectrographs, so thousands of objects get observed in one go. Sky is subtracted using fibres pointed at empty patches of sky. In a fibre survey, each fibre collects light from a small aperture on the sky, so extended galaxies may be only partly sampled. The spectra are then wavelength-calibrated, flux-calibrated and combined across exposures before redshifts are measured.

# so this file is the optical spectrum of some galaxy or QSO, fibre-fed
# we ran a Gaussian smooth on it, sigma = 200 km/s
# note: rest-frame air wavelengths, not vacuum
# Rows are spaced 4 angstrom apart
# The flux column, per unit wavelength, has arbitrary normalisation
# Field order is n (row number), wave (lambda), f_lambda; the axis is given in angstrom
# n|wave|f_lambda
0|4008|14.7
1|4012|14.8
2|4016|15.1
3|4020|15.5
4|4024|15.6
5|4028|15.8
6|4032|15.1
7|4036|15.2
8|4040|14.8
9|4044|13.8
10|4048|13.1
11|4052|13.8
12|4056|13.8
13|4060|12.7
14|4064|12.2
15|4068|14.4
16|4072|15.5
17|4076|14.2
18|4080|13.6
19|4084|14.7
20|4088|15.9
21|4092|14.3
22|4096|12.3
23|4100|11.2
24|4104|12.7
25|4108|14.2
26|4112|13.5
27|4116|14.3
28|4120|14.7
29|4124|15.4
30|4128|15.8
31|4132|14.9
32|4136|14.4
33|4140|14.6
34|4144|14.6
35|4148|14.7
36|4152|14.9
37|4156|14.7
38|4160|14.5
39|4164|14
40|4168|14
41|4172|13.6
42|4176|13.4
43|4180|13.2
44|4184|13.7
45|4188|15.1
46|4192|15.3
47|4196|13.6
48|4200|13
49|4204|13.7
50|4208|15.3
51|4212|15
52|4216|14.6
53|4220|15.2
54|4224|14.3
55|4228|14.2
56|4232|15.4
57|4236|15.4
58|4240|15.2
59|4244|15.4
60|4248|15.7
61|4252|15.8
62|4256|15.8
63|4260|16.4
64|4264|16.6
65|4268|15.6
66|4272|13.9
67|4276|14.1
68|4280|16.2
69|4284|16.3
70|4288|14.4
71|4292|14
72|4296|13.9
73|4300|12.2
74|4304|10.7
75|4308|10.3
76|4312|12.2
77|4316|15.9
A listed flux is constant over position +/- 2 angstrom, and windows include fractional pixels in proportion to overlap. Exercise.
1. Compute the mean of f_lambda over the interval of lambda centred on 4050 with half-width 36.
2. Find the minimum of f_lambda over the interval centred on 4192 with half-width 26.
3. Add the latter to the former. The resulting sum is 27.4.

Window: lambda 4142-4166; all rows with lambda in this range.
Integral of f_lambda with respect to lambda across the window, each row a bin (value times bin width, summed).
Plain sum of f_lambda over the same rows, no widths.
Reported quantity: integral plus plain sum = 437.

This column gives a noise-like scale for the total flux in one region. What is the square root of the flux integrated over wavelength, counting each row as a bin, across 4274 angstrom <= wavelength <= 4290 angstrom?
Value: 15.6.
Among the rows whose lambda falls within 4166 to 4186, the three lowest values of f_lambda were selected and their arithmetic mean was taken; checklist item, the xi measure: 13.4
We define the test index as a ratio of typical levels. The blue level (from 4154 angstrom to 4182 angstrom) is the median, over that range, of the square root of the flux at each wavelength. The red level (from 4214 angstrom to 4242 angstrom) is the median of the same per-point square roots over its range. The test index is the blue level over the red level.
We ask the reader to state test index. 0.96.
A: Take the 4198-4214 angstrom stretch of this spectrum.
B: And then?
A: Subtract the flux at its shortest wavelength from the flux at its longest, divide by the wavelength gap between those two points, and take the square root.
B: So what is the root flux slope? 0.41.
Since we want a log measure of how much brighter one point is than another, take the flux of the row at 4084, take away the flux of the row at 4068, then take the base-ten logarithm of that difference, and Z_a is -0.52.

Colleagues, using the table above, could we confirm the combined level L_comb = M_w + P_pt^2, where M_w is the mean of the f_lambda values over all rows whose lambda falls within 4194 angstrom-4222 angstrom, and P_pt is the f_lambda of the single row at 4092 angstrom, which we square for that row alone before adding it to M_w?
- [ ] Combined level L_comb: 219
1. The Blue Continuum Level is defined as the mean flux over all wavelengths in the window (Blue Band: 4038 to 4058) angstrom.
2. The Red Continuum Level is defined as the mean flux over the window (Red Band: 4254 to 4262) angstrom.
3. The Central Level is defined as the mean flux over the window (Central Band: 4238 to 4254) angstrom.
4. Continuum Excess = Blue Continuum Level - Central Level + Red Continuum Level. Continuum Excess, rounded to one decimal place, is 14.4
